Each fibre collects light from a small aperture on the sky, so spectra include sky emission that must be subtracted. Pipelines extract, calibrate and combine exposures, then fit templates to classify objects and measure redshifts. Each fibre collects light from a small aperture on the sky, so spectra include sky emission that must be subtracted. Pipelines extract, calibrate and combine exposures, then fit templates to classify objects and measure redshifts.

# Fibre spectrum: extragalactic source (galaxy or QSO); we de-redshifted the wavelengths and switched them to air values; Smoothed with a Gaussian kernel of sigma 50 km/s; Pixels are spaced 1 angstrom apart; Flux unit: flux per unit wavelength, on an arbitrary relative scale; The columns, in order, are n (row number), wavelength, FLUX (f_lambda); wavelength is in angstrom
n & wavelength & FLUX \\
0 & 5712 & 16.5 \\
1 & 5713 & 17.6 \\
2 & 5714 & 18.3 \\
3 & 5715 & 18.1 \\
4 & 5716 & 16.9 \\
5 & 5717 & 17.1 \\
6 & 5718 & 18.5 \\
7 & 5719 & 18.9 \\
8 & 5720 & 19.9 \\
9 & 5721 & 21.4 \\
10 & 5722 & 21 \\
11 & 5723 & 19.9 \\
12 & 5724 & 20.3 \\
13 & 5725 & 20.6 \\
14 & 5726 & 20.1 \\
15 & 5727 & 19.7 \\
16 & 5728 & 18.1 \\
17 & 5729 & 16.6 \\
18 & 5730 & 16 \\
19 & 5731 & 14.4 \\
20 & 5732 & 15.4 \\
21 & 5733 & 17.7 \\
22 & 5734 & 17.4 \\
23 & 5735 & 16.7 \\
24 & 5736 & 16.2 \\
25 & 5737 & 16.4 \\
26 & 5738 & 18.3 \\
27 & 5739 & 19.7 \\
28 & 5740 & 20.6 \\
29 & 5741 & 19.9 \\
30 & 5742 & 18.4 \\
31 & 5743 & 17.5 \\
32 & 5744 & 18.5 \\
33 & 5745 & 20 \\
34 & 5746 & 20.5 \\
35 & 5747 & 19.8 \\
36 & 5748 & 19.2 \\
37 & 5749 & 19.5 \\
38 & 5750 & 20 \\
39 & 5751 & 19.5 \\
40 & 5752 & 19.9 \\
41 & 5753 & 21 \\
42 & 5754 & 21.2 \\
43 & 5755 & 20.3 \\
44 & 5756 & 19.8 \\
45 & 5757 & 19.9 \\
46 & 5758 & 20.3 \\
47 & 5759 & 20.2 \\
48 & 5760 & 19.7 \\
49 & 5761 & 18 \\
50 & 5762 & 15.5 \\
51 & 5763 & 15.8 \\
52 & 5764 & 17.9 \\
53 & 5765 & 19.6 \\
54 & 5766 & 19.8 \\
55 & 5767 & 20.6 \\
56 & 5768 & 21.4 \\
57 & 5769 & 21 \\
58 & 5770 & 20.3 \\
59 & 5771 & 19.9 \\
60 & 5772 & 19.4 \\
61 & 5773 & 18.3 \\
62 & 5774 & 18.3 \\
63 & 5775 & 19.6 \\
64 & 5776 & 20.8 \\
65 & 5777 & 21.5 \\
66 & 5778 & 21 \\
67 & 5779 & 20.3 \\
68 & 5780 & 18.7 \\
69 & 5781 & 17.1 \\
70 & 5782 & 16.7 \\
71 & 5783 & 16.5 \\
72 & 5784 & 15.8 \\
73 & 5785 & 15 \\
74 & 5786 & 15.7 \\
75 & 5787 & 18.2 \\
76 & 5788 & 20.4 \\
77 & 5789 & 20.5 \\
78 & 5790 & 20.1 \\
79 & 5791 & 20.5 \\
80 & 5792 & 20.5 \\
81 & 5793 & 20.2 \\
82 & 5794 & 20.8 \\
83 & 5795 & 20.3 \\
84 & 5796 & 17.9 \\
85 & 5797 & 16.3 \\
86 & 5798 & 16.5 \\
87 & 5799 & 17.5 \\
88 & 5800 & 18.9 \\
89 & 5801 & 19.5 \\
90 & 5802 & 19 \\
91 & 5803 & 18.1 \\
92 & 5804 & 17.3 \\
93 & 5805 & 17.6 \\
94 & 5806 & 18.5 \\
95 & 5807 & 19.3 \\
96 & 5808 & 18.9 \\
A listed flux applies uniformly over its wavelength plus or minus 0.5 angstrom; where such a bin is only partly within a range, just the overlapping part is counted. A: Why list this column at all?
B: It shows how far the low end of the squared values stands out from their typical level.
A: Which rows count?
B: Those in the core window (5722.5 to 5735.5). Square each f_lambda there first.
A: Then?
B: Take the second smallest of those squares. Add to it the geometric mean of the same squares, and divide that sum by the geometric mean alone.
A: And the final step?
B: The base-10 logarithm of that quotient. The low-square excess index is 0.243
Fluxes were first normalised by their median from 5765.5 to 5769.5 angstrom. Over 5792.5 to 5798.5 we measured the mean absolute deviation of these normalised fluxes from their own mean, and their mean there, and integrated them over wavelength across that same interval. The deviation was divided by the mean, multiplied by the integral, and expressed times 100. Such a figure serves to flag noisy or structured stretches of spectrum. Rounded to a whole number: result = 51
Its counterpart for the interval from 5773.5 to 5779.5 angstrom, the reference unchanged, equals 25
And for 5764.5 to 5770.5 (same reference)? 16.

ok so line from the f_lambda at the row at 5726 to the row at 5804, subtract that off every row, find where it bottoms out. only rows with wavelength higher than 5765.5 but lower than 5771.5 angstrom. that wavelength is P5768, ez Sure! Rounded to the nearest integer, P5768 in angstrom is 5766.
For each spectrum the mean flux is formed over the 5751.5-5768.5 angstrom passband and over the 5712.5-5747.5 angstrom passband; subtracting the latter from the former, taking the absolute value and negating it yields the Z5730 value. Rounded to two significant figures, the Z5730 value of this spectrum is -1.0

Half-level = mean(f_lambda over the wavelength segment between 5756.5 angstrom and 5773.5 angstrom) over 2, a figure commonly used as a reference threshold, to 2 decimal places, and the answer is 9.64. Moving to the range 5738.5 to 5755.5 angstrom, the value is 9.87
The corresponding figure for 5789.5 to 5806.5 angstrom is 9.40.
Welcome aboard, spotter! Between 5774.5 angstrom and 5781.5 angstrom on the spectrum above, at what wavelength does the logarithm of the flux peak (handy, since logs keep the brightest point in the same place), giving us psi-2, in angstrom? 5777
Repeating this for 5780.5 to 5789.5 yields 5789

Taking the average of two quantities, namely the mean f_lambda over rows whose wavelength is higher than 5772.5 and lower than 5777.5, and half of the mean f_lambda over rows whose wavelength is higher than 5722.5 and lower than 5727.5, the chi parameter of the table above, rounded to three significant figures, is 14.9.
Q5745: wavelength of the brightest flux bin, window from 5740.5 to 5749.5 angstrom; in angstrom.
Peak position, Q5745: 5746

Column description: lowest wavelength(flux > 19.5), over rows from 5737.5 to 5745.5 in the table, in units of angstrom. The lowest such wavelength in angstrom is 5739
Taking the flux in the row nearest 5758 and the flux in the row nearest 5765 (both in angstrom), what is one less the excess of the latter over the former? 1.7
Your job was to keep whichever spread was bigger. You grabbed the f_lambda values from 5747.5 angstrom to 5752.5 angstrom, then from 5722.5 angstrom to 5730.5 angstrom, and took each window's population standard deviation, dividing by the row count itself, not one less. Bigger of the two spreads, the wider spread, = 1.67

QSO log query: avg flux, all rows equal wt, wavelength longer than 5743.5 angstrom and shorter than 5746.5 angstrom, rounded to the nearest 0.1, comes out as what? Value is 19.7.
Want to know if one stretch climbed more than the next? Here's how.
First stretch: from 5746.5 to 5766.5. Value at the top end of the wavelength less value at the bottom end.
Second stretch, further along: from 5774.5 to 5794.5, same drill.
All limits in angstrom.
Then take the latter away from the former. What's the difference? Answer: -1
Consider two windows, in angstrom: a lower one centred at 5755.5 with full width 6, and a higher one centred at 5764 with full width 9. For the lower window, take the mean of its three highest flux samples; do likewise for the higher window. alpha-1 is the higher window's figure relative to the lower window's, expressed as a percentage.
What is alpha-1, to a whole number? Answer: 99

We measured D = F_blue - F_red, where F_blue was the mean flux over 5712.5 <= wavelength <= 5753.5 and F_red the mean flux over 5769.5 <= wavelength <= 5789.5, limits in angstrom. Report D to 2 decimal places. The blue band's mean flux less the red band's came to -0.03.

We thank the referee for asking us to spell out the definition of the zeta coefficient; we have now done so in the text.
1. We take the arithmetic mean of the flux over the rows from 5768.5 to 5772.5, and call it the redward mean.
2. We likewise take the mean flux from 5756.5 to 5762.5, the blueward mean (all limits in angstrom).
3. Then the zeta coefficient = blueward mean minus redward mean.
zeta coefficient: -1.2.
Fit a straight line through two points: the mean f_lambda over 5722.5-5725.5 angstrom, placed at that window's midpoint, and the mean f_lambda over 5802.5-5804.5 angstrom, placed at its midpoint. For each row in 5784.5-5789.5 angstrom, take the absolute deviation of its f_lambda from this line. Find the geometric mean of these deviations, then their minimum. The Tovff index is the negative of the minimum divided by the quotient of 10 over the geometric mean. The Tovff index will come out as 0.00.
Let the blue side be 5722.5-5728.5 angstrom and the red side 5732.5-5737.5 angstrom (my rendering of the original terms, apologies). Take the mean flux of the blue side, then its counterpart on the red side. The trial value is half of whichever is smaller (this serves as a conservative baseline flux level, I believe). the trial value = 8.4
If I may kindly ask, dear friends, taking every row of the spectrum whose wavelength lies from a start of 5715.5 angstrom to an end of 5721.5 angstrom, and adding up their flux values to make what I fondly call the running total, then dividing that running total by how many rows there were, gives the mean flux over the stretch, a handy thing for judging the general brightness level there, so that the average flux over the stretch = 18.8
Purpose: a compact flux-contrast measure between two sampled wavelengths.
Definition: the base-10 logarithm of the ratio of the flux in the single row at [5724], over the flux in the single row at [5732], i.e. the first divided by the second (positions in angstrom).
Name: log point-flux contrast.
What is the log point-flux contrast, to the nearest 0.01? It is 0.12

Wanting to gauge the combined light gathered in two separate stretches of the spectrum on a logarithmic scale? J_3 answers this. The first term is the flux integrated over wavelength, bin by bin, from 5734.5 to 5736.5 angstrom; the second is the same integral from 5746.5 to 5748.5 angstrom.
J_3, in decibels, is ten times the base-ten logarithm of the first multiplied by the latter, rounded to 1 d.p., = 31.1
